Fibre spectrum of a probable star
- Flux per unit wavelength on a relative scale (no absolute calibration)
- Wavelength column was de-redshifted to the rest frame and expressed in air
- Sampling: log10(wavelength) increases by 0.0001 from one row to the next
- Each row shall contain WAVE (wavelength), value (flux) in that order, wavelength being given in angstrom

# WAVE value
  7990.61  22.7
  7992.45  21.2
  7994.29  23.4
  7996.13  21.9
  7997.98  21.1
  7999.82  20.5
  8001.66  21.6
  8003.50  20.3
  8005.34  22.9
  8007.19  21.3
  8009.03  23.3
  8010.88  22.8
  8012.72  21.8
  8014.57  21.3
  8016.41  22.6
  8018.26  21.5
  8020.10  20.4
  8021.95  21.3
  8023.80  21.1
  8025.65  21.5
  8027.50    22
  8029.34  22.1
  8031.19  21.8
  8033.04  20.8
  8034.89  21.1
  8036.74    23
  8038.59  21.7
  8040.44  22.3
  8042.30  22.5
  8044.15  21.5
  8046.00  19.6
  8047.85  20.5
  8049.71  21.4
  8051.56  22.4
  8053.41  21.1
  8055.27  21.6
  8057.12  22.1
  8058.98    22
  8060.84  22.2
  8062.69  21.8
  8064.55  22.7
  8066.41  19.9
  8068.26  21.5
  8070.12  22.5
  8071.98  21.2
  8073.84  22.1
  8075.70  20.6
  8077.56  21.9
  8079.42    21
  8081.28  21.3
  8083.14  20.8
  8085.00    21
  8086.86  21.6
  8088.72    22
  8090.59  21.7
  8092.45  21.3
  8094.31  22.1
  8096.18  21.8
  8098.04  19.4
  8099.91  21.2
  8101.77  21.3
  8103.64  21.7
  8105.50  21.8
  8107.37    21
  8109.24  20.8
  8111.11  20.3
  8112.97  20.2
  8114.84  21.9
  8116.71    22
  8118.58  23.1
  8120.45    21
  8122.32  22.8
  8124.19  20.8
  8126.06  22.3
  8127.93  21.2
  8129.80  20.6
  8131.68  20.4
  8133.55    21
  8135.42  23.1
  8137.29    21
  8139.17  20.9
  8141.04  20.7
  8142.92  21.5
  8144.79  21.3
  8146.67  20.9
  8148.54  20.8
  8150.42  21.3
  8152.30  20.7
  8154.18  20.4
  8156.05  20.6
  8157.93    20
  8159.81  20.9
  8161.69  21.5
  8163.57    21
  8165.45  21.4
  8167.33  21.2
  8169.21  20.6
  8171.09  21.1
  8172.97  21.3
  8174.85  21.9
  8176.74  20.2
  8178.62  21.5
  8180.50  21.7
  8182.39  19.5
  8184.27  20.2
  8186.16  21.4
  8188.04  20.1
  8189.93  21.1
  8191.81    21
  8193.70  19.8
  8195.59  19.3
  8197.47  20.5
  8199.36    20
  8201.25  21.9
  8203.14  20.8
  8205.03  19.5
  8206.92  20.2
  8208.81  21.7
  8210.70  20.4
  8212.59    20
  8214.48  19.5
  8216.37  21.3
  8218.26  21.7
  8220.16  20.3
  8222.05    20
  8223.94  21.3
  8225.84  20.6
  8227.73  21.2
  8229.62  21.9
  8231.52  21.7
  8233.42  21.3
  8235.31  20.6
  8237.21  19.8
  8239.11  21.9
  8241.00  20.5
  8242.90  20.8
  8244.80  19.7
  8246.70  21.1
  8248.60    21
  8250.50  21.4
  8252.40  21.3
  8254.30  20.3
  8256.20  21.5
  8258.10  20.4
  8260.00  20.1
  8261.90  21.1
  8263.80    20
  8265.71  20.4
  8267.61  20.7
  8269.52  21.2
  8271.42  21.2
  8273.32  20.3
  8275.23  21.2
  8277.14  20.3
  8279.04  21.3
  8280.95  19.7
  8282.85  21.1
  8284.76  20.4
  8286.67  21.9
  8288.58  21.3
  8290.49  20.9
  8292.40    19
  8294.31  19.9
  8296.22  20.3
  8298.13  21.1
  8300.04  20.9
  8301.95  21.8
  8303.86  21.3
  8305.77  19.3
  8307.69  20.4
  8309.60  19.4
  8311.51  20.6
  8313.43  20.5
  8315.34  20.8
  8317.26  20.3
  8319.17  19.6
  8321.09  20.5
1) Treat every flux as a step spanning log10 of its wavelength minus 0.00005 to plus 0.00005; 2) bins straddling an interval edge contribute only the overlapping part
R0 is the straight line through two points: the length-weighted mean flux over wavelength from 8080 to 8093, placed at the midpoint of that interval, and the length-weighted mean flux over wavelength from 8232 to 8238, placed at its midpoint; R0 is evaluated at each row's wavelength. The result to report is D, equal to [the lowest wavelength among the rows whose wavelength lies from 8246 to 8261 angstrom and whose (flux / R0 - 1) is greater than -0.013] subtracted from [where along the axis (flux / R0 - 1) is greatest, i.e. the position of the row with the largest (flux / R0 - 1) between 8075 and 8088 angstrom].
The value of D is -169.1 angstrom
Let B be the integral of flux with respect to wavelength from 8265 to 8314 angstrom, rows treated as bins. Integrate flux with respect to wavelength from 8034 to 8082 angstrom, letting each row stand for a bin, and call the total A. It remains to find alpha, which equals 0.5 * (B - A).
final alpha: -13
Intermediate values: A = 1037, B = 1011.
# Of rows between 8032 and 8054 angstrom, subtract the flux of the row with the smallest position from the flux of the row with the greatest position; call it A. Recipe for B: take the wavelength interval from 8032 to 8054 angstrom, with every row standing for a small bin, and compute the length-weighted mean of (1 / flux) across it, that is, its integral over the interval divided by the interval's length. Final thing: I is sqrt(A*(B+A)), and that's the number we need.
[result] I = 0.32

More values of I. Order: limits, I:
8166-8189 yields 1.08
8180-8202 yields 0.22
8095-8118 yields 0.22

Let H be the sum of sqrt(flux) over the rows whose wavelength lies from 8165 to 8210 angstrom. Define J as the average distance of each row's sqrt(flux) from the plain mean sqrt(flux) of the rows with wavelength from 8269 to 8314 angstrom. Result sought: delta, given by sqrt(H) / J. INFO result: 151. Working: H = 109.3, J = 0.069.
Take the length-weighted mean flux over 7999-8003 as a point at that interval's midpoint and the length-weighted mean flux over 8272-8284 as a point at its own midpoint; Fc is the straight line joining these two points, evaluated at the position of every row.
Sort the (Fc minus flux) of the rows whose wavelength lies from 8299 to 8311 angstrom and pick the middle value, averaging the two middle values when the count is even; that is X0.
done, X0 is -0.01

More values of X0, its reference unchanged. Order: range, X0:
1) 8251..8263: -0.06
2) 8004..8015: -1.30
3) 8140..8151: -0.27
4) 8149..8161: 0.17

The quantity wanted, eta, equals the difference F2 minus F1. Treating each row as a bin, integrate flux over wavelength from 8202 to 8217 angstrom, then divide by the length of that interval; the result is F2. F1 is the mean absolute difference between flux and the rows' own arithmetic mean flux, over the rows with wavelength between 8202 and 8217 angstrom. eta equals 19.8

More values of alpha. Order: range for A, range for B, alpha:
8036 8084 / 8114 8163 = 3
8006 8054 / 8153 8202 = -11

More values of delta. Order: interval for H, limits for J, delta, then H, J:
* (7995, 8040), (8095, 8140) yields 136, 111.7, 0.078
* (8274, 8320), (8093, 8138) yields 130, 108.8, 0.080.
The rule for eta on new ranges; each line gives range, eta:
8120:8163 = 20.6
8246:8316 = 20.1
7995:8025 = 20.9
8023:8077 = 21.0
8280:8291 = 20.3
